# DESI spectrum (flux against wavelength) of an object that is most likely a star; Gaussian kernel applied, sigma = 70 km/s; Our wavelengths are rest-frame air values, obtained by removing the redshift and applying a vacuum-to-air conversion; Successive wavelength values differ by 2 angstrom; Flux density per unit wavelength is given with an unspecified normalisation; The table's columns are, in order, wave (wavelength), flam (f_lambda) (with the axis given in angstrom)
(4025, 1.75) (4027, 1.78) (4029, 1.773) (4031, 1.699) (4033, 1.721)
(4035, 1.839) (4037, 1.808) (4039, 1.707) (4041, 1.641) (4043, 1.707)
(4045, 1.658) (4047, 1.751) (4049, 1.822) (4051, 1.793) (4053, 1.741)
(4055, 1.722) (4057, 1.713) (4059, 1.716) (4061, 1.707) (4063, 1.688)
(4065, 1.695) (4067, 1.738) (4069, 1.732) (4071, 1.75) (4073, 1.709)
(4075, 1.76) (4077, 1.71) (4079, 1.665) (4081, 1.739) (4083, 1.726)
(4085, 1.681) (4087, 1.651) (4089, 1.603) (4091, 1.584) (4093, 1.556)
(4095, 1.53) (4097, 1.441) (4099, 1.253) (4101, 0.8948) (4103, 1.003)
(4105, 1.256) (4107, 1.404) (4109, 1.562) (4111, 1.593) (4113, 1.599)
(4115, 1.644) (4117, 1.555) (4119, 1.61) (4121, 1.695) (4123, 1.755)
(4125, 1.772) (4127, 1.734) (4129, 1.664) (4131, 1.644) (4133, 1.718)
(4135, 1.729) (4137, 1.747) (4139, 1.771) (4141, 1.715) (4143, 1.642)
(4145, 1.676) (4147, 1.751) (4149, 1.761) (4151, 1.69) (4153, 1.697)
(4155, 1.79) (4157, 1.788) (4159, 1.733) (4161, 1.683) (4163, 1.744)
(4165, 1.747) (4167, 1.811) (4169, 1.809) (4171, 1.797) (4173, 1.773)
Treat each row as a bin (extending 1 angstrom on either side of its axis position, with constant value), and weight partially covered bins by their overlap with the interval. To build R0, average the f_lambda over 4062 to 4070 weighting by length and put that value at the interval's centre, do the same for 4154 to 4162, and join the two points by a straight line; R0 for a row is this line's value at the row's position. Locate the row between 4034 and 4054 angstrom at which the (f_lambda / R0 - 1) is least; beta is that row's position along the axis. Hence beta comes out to 4041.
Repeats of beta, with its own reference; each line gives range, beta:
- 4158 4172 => 4161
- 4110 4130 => 4117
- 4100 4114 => 4101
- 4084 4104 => 4101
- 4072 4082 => 4079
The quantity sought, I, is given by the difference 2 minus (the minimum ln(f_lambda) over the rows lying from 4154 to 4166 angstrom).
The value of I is 1.48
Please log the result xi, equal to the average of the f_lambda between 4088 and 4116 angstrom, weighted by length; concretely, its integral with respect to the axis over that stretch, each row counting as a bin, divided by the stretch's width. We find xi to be 1.423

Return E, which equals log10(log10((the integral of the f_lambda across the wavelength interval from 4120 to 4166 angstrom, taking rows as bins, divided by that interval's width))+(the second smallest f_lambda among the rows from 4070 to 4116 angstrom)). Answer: 0.09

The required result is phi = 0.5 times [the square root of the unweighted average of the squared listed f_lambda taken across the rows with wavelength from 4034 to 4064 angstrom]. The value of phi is 0.87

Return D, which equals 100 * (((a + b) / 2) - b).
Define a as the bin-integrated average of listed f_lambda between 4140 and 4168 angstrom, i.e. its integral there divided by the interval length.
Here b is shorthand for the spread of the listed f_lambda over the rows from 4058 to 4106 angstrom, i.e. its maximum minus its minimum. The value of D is 43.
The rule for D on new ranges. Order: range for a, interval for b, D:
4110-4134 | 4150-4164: 78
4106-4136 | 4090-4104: 48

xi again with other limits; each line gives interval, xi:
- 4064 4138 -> 1.597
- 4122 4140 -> 1.726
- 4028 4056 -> 1.742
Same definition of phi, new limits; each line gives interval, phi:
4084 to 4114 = 0.73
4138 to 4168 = 0.87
